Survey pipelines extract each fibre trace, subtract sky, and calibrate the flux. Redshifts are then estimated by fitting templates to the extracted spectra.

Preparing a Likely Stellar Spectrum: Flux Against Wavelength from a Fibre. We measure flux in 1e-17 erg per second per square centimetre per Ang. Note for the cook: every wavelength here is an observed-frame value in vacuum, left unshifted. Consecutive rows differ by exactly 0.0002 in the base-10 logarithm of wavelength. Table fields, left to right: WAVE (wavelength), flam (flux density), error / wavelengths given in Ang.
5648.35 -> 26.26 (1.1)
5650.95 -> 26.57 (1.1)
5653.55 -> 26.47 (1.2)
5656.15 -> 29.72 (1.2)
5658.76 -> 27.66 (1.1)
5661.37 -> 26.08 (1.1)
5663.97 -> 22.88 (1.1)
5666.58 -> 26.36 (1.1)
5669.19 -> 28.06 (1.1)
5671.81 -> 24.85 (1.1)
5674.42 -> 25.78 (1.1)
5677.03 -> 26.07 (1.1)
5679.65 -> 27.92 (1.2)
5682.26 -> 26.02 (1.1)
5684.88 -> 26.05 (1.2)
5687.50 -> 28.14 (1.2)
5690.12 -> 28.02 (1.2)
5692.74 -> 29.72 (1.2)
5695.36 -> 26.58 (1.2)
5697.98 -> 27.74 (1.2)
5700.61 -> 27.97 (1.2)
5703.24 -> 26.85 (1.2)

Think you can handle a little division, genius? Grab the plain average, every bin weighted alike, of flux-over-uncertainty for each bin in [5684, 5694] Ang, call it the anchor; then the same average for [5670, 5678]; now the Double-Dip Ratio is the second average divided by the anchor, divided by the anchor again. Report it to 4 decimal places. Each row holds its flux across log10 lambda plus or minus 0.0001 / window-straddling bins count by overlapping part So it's 0.0427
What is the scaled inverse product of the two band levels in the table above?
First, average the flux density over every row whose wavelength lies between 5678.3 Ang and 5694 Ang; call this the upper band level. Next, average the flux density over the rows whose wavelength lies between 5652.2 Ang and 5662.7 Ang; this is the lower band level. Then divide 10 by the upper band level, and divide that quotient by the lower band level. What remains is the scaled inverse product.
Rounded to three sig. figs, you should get 0.0132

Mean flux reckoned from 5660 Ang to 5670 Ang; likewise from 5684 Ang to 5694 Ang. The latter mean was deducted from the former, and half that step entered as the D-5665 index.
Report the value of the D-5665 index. -1.1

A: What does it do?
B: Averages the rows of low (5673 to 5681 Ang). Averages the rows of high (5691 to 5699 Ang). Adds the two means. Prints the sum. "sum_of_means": 54.6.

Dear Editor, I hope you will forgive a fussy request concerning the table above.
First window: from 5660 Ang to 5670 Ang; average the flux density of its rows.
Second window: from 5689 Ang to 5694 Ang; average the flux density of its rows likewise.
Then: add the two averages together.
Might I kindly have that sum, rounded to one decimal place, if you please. 54.7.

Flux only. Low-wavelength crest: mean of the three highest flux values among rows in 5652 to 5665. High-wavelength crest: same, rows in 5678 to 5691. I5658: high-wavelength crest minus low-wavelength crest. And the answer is 0.1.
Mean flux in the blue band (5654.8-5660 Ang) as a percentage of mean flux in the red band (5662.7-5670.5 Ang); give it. 111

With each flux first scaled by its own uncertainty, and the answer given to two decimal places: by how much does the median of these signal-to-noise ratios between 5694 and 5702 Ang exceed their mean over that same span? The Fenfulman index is 0.26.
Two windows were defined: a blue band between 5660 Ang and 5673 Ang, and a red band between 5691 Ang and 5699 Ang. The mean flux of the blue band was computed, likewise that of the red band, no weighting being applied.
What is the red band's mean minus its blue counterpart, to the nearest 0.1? 2.4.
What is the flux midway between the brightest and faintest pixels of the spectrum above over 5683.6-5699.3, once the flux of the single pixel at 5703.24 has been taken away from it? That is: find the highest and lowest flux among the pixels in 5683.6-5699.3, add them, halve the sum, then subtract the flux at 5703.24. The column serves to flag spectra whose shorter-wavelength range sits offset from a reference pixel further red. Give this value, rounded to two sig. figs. 1.0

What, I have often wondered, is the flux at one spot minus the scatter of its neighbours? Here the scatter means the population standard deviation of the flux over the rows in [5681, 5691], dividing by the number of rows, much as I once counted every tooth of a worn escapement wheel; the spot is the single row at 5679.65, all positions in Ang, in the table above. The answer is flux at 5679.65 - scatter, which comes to 26.9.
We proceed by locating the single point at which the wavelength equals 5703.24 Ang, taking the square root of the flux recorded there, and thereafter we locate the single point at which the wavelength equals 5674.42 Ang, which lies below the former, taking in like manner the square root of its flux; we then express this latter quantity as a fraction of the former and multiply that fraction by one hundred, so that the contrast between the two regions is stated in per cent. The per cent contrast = 98.0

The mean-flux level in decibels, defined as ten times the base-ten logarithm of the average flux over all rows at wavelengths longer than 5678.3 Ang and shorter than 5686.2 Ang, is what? 14.3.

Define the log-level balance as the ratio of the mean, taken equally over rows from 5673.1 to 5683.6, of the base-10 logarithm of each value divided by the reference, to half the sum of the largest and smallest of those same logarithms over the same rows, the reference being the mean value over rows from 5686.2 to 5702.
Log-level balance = 1.3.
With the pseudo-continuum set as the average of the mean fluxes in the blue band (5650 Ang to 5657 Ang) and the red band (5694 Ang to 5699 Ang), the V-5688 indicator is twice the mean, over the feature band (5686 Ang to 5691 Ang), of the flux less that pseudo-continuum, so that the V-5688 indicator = 1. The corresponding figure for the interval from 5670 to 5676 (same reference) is -4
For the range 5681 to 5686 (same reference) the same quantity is -3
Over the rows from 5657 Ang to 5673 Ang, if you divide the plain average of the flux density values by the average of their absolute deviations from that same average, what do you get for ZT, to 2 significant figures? 18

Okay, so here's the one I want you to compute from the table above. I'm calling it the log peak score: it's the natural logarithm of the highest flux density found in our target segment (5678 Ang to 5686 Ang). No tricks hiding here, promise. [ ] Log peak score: 3.329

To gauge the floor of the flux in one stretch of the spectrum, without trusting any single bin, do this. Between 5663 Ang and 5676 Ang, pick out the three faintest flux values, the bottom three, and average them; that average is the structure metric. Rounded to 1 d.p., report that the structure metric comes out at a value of 24.5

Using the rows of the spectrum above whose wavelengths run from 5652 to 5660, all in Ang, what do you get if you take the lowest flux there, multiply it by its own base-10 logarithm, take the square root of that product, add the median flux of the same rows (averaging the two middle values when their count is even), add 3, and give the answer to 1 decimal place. 36.8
